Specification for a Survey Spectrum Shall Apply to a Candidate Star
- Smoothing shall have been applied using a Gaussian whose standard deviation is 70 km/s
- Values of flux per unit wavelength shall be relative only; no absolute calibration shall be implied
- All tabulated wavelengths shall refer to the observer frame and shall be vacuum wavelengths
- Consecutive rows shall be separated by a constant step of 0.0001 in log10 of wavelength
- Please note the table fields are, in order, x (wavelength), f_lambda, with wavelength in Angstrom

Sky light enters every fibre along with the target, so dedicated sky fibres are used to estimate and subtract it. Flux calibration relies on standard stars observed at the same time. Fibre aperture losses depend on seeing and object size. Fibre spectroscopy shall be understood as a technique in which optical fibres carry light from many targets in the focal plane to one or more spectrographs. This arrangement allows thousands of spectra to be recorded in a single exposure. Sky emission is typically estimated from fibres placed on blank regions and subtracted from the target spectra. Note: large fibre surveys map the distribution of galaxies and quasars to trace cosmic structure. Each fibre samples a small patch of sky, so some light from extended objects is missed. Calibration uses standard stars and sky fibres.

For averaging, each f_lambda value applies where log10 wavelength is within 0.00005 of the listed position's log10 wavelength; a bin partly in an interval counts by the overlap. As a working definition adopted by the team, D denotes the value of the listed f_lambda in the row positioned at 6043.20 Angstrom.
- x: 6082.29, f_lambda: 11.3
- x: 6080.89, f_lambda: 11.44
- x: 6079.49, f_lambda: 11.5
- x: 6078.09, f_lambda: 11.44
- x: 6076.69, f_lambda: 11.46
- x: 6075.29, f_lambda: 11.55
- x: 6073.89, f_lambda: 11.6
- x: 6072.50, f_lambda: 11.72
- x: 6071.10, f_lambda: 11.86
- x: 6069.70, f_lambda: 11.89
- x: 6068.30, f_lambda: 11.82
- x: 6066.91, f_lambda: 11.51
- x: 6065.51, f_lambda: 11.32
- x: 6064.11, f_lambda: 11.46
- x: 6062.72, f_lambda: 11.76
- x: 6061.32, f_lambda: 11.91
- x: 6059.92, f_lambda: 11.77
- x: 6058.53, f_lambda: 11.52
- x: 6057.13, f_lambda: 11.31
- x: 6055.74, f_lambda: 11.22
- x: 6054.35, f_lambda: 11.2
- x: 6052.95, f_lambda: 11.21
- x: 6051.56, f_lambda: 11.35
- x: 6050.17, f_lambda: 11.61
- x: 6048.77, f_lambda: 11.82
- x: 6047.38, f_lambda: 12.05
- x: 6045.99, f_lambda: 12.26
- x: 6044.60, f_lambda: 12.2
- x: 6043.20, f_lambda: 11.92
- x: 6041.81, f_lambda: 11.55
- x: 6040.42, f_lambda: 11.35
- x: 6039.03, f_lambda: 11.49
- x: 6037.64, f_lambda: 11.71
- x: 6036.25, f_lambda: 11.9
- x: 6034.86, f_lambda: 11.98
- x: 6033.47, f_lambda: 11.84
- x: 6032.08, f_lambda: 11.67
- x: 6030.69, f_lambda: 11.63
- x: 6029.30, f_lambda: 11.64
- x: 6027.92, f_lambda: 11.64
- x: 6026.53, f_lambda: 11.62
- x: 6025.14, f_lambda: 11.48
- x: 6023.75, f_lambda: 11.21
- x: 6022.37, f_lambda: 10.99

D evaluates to 11.92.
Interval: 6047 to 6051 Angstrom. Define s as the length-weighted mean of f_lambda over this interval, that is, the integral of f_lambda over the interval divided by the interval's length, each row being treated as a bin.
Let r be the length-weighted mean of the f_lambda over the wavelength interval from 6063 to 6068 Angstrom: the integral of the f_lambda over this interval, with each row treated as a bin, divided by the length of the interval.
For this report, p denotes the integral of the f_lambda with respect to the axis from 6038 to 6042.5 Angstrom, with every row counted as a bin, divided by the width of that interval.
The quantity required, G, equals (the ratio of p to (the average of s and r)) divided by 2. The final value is 0.493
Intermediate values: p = 11.5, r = 11.50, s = 11.8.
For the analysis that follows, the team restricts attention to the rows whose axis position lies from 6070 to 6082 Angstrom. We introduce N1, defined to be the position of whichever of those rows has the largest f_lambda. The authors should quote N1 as 6071.10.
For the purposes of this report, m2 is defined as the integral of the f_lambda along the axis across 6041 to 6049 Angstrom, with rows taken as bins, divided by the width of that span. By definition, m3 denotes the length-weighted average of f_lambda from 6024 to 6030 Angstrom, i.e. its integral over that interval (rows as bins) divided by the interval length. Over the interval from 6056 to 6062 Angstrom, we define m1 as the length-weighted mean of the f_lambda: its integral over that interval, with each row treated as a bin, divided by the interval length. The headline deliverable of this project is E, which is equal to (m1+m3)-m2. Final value 11.2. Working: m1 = 11.60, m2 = 11.97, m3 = 11.56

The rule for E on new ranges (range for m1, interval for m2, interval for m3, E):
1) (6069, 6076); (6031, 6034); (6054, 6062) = 11.5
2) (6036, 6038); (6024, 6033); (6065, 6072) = 11.9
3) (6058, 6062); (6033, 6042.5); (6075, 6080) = 11.5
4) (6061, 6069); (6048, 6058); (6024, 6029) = 11.8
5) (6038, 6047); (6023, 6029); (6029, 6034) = 12.0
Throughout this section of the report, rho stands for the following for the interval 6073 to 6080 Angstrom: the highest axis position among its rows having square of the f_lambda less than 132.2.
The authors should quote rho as 6078.09 Angstrom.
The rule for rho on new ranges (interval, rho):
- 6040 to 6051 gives 6040.42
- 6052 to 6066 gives 6065.51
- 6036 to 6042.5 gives 6040.42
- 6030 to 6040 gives 6039.03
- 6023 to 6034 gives 6025.14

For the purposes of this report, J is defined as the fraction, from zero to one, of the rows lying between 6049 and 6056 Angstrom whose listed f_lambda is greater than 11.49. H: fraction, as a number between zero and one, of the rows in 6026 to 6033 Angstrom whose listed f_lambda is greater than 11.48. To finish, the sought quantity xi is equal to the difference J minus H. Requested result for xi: -0.8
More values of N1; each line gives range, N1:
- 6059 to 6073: 6061.32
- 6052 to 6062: 6061.32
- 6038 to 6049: 6045.99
